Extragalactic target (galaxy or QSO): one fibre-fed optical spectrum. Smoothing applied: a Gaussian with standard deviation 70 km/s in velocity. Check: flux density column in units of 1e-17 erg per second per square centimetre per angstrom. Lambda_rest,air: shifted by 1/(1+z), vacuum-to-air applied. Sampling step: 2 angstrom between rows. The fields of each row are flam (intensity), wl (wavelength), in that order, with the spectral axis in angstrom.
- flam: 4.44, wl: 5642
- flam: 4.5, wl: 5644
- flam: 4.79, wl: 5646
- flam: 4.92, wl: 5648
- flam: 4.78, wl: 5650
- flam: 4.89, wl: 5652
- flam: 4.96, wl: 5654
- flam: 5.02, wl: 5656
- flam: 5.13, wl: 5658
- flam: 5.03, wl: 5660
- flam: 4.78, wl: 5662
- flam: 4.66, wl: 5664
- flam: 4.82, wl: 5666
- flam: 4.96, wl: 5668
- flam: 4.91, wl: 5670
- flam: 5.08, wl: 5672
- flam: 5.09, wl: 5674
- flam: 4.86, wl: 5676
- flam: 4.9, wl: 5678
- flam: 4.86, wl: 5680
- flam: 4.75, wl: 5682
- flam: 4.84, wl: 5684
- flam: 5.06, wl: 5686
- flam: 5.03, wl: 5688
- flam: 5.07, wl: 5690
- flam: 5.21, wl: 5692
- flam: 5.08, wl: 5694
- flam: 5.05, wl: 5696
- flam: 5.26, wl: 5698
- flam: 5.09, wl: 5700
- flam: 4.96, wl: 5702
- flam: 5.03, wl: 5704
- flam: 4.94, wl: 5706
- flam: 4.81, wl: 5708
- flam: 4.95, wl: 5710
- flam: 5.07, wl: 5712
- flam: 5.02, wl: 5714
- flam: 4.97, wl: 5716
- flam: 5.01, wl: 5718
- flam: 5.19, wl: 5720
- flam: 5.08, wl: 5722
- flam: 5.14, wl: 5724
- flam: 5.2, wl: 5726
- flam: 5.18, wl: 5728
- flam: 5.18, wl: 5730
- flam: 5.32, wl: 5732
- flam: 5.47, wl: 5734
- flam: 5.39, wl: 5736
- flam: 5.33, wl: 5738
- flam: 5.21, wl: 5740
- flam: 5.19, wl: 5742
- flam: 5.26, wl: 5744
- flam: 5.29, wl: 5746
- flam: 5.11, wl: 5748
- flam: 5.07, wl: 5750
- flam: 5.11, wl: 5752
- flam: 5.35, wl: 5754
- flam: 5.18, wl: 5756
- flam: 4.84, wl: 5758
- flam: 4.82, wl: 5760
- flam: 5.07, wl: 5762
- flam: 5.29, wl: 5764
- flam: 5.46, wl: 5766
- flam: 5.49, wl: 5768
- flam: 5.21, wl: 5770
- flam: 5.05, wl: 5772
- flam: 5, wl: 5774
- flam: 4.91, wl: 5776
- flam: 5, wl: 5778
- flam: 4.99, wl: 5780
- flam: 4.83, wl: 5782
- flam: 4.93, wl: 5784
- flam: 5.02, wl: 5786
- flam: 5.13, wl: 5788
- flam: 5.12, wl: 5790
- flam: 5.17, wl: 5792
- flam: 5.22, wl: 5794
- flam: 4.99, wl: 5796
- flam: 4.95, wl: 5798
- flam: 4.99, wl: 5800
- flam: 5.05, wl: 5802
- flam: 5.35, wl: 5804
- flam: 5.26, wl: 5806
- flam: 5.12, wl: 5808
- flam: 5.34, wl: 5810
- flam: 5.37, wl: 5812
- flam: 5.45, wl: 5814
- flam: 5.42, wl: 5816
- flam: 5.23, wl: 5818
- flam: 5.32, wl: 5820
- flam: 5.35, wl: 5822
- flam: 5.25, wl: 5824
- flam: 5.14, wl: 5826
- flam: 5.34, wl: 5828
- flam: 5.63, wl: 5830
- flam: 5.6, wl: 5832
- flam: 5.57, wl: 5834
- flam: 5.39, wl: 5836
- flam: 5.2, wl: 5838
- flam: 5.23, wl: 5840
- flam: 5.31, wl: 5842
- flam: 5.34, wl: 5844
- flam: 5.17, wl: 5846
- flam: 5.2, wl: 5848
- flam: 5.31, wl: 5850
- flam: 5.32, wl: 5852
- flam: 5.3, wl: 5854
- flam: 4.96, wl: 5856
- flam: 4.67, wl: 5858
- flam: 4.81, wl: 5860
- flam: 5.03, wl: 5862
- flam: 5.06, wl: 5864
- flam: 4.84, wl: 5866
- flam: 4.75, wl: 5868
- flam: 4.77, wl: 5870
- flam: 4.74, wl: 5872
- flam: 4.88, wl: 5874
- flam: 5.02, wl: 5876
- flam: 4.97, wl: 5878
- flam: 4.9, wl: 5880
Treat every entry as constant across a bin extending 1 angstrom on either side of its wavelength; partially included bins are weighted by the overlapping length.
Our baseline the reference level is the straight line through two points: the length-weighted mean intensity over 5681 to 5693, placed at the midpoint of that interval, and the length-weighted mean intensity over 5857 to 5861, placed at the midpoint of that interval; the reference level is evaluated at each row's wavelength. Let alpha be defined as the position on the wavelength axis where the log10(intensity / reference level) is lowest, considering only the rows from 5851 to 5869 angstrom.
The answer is 5858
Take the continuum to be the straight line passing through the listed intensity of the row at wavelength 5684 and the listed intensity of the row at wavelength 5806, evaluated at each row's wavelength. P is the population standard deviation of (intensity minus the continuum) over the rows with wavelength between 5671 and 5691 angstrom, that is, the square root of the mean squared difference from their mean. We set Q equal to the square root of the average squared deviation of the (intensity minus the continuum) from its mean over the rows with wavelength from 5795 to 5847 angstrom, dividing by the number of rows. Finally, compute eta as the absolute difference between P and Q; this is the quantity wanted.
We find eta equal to 0.039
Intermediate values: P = 0.119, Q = 0.16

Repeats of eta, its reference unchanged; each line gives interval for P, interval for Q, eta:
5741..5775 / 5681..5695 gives 0.052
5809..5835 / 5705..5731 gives 0.038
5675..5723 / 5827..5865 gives 0.158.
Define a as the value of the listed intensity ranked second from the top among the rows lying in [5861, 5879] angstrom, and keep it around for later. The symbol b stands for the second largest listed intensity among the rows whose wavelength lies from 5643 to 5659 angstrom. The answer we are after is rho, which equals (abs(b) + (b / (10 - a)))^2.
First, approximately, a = 5.03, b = 5.02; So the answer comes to 36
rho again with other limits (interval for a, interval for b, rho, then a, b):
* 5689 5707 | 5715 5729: 39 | 5.21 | 5.19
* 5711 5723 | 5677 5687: 35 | 5.08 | 4.9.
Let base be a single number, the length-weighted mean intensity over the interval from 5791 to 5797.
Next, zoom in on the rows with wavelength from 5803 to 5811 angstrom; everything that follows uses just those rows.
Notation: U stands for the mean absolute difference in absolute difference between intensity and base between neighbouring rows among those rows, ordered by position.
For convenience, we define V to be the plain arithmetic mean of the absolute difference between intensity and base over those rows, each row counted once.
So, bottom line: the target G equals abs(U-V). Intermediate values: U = 0.141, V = 0.14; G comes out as 0.00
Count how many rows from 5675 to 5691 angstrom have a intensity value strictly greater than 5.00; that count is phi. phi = 3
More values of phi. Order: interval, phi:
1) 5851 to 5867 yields 4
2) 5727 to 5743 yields 8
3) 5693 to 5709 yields 5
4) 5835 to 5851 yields 8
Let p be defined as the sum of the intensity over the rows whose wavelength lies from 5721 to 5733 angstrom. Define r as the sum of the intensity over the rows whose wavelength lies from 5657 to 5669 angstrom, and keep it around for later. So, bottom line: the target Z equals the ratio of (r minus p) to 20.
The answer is -0.09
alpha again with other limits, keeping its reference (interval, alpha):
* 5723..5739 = 5724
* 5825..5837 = 5826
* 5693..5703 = 5702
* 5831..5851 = 5846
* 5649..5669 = 5664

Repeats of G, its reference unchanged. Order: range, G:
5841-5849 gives 0.05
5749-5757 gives 0.05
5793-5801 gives 0.09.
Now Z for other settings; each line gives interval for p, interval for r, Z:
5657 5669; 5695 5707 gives 0.05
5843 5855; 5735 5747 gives 0.00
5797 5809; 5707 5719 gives -0.04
